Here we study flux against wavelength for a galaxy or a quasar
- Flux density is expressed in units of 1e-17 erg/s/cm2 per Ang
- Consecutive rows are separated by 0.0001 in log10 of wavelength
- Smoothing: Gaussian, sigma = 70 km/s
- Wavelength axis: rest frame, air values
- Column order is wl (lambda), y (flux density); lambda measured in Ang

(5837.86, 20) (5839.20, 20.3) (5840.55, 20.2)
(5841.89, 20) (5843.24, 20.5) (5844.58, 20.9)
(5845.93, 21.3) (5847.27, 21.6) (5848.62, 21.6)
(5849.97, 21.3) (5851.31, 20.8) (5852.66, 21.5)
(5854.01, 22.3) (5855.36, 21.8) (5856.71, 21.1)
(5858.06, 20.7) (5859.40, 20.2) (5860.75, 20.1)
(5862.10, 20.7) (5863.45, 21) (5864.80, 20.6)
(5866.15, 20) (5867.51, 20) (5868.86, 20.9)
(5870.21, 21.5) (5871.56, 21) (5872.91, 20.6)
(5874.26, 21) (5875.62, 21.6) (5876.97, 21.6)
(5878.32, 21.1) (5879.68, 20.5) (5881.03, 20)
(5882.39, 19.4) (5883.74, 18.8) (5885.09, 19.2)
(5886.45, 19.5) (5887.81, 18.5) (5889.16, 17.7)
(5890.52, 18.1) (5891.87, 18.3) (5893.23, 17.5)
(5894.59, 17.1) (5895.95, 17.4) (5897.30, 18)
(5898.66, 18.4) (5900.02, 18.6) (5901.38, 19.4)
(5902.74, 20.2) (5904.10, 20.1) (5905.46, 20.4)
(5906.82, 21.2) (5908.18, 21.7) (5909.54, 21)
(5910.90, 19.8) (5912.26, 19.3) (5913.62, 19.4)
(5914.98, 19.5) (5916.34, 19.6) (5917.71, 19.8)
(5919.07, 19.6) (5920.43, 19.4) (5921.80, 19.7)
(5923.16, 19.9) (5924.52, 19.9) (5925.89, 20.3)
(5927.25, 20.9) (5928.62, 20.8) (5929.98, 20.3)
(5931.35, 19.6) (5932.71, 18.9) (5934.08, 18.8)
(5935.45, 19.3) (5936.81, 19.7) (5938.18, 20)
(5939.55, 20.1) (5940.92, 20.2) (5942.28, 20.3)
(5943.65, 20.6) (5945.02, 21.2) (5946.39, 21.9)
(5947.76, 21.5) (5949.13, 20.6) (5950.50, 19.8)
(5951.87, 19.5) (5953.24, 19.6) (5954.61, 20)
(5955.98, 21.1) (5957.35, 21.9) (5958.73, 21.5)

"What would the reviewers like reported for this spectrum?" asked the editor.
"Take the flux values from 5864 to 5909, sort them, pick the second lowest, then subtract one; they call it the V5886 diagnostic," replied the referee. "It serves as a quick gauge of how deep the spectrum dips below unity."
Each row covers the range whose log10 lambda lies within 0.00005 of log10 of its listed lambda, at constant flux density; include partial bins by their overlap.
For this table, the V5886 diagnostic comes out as 16.4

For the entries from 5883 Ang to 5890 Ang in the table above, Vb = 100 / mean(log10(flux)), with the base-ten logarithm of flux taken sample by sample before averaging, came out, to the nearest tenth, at 78.6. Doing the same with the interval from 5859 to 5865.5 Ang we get 76.2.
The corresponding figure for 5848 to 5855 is 75.1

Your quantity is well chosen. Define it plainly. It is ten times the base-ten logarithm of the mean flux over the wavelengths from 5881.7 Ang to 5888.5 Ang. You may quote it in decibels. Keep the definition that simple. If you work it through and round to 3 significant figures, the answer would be 12.8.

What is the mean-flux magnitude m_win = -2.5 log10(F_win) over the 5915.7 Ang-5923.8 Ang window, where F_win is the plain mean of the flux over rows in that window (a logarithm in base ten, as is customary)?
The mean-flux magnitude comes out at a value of -3.23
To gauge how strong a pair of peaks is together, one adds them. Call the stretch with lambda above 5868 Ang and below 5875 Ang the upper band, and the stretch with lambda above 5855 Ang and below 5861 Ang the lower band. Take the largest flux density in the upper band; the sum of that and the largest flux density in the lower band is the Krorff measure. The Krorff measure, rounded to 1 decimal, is 43.3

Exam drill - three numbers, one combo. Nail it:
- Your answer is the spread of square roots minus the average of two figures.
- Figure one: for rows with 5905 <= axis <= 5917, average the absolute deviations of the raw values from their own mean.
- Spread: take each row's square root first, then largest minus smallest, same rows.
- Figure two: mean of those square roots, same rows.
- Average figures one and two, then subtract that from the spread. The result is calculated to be -2.37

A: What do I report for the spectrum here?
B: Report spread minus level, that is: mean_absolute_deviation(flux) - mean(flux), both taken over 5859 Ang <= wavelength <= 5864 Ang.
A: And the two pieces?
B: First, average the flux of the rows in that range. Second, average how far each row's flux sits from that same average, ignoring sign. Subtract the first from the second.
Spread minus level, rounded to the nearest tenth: -20.1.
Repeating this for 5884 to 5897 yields -17.5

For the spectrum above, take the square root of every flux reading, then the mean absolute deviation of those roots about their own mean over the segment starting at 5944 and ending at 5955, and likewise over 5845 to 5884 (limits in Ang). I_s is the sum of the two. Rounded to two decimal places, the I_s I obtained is 0.15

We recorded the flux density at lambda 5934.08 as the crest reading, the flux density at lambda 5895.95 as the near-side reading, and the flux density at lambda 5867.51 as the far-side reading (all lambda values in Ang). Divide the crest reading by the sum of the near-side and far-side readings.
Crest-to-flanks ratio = 0.503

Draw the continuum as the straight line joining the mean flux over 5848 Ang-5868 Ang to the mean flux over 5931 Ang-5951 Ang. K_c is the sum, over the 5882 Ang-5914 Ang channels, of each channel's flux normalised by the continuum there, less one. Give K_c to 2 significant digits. -1.7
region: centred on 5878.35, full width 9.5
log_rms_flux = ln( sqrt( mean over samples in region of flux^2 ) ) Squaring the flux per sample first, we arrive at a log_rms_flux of 3.03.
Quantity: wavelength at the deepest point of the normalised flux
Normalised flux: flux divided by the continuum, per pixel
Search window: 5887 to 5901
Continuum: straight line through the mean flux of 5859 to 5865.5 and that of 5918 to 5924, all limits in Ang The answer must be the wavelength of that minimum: 5894.59 Ang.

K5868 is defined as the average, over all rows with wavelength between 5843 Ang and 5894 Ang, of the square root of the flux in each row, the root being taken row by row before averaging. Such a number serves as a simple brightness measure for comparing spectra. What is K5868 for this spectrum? 4.51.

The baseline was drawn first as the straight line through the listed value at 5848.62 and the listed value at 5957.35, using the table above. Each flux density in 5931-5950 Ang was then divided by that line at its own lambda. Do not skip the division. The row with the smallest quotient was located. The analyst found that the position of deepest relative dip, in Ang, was 5934.08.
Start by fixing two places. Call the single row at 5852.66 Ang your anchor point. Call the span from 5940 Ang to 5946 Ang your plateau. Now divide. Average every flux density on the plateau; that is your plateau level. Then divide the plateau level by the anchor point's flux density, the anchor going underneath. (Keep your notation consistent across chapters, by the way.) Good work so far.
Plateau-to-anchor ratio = 0.96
